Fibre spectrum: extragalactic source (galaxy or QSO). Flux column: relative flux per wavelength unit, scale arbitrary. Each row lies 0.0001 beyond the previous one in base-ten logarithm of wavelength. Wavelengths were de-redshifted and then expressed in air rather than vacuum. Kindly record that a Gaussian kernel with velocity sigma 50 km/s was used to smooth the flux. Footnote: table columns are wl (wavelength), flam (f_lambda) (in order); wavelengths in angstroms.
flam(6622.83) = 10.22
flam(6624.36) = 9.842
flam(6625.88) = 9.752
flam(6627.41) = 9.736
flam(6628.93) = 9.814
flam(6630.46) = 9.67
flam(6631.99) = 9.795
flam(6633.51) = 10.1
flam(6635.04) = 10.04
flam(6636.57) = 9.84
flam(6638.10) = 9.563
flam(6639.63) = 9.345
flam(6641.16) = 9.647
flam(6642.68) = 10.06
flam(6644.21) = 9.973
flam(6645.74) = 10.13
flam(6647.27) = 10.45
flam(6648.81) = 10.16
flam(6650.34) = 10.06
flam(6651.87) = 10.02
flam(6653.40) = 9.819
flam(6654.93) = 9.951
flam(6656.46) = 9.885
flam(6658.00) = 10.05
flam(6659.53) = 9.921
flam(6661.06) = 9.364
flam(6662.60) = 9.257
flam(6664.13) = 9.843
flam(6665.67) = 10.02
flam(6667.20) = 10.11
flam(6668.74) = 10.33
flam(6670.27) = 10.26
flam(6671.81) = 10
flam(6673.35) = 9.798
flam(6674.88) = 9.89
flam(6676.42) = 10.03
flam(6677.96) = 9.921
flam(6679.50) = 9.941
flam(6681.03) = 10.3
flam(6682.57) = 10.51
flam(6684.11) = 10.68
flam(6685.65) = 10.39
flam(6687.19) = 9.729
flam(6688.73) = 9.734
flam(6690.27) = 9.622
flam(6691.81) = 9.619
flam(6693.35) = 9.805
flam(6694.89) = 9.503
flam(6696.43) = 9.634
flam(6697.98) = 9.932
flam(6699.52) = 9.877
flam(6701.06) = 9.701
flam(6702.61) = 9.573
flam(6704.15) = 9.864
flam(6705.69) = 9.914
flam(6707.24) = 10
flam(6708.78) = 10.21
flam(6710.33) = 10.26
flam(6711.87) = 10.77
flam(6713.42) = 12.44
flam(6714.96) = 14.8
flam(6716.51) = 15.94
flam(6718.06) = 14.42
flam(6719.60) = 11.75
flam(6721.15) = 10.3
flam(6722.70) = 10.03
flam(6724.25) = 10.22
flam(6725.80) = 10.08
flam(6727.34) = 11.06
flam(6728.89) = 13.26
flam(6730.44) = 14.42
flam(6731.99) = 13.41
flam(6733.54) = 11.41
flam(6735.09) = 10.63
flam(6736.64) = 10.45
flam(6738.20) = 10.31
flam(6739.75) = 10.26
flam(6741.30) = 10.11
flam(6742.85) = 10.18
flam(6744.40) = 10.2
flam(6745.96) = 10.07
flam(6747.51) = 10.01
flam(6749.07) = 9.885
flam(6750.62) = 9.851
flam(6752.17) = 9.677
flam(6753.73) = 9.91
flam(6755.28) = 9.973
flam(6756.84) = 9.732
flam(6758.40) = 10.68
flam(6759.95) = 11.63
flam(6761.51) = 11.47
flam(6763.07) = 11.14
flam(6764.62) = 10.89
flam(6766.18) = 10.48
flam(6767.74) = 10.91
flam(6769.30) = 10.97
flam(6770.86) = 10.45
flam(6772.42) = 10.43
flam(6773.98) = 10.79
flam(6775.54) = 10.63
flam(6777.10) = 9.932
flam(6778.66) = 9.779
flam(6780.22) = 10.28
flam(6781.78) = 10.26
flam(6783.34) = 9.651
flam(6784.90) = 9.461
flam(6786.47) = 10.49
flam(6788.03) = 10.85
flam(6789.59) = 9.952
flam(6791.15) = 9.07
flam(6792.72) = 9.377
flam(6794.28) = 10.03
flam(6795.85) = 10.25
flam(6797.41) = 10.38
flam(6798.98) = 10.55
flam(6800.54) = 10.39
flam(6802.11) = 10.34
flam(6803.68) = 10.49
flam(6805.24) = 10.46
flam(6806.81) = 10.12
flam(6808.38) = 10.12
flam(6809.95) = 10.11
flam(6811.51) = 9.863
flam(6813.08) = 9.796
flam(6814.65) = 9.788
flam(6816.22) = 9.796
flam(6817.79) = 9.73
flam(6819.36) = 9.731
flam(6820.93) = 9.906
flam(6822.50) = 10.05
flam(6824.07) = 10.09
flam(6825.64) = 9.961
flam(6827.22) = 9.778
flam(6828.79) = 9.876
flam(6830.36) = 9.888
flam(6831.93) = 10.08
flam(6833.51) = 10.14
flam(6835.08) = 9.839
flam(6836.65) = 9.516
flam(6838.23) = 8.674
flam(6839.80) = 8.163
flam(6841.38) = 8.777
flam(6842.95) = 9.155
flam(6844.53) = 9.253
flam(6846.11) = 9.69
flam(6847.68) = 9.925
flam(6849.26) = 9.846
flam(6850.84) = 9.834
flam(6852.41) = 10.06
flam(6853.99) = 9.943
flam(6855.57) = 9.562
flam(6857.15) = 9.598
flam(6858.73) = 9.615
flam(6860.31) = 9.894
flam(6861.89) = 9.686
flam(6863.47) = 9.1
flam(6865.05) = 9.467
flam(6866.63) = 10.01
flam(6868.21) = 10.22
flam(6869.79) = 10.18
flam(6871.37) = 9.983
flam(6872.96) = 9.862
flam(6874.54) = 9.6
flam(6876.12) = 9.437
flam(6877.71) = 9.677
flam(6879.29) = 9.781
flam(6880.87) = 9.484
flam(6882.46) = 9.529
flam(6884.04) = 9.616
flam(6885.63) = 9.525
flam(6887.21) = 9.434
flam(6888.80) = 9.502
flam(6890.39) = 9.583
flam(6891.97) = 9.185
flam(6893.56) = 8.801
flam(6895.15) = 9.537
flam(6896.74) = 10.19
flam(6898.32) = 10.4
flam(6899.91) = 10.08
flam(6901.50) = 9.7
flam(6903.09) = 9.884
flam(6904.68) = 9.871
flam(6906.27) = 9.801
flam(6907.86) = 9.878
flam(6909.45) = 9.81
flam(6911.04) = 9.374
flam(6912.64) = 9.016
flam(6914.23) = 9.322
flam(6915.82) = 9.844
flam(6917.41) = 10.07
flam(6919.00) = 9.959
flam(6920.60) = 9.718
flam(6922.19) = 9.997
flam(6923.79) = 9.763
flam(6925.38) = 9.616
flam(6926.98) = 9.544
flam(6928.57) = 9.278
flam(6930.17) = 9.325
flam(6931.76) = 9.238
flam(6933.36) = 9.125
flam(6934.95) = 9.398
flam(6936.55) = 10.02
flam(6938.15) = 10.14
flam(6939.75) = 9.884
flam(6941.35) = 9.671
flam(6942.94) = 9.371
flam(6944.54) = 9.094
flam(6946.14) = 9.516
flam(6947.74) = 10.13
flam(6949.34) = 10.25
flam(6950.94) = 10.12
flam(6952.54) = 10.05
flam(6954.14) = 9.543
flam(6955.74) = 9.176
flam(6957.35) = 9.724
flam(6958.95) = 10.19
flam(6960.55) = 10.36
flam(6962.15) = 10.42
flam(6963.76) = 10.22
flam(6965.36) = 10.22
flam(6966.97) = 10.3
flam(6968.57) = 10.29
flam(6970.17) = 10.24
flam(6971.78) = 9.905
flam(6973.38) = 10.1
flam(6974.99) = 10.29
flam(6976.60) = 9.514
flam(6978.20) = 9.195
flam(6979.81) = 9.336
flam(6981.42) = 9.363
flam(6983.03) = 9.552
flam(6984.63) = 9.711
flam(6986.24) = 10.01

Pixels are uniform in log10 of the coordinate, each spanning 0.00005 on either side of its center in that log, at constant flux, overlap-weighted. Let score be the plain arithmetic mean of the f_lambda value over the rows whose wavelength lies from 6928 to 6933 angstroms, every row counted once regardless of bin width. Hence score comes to 9.3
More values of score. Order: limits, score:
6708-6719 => 12.7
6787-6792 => 10.0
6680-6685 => 10.5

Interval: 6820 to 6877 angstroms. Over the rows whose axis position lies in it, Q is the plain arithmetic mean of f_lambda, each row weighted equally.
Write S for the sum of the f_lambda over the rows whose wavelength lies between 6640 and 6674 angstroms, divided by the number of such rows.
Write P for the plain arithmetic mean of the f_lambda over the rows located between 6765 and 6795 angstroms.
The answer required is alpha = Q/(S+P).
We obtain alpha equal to 0.48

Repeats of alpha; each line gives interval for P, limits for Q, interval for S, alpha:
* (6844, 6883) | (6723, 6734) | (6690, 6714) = 0.61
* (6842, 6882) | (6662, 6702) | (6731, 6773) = 0.49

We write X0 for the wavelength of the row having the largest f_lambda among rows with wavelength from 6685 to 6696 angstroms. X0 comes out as 6685.65 angstroms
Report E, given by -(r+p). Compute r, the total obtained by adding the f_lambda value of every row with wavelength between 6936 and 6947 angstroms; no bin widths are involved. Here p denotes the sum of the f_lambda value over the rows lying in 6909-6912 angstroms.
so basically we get -87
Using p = 19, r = 68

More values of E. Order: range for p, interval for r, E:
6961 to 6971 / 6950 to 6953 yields -82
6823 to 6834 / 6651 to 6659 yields -120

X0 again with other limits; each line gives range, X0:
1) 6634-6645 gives 6642.68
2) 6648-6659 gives 6648.81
